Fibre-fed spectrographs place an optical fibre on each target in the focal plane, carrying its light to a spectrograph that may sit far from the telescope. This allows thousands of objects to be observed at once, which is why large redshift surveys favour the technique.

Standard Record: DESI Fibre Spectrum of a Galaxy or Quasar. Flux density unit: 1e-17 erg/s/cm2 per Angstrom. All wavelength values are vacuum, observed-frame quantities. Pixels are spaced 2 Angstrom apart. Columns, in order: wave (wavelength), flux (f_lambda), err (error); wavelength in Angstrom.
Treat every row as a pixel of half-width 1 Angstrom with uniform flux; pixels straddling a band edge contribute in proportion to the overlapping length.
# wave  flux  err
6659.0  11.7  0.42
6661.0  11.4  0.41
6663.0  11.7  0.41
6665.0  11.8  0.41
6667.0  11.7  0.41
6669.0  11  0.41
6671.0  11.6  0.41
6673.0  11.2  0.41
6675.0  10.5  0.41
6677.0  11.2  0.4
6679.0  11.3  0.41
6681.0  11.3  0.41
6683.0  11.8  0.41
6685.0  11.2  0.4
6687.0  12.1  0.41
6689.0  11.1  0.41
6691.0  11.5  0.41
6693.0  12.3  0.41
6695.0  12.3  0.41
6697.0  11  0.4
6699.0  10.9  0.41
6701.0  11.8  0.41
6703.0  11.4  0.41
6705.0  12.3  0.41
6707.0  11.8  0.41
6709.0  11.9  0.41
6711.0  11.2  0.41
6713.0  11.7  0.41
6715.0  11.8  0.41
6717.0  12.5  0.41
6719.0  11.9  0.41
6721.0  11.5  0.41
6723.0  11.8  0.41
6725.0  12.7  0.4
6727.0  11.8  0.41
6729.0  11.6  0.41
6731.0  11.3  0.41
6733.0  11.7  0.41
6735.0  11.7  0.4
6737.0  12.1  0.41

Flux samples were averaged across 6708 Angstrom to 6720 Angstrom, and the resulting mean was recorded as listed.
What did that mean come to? 11.8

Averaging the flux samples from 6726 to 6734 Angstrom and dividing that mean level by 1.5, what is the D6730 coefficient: 7.73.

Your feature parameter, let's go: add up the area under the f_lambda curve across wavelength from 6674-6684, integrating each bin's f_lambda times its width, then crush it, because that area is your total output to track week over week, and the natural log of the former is 4.72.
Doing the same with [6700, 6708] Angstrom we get 4.55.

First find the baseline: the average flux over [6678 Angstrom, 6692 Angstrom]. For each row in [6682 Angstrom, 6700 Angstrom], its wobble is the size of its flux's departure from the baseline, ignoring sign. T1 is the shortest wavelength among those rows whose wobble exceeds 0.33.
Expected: 6687.0 Angstrom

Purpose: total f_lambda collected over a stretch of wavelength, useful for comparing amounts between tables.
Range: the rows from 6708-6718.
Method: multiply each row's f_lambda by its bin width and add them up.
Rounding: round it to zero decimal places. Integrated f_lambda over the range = 118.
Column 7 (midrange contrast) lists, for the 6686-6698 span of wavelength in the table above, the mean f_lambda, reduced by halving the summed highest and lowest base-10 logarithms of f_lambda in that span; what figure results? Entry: 10.65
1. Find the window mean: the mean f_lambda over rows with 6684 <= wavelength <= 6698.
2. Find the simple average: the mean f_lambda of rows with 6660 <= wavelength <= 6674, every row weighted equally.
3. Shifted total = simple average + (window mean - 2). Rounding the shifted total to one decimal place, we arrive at 21.1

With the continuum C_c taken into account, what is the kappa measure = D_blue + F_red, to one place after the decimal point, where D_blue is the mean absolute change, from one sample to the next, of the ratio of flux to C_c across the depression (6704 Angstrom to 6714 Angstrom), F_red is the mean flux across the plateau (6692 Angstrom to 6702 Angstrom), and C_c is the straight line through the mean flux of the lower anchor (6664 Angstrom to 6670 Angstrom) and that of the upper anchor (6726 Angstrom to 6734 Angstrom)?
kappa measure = 11.7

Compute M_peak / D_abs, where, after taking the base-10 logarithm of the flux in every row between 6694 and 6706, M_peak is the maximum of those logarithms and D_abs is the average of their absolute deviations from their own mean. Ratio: 56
